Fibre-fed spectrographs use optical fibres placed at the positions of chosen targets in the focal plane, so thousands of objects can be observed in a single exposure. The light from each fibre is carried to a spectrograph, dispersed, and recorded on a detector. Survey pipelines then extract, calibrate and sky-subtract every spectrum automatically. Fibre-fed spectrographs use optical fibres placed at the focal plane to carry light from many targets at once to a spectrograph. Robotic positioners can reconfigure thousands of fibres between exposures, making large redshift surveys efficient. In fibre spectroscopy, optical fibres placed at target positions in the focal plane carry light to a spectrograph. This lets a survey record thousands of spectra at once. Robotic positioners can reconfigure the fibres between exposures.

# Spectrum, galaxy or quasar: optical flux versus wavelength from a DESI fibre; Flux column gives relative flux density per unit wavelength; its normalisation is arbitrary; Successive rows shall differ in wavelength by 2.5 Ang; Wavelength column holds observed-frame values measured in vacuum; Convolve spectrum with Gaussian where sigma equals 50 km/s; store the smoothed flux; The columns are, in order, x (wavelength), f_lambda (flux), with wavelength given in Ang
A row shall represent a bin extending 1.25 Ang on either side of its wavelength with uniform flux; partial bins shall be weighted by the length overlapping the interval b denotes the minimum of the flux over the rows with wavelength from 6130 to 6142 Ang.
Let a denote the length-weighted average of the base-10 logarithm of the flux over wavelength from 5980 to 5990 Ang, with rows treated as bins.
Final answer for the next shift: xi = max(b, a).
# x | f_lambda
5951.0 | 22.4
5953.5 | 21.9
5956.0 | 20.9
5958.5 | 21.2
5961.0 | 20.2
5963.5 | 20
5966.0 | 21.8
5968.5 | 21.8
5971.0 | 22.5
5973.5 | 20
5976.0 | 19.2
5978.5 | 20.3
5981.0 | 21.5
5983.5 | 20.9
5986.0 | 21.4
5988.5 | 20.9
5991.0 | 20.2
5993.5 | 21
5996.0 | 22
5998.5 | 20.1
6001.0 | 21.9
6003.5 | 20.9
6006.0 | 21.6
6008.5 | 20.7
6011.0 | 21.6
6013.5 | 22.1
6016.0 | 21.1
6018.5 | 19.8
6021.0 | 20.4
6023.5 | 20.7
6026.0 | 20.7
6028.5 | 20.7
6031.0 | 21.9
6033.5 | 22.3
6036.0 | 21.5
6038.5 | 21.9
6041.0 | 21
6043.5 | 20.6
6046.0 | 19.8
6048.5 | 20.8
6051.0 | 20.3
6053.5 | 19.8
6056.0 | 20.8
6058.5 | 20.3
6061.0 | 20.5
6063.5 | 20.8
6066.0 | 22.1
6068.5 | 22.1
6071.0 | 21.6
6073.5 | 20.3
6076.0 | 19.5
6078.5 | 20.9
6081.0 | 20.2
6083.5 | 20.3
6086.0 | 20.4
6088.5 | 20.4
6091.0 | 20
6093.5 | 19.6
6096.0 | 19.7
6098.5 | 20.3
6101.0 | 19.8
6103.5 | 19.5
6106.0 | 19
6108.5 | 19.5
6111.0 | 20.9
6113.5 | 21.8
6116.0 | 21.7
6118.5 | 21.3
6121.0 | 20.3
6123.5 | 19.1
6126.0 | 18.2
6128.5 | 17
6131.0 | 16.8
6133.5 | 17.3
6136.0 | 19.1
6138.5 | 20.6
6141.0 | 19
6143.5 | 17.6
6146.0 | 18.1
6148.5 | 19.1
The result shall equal 16.80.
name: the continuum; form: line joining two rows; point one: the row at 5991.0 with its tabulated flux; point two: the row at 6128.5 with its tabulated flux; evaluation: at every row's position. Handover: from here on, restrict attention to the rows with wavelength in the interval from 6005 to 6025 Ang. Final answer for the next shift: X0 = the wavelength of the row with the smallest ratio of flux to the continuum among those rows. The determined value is 6018.5 Ang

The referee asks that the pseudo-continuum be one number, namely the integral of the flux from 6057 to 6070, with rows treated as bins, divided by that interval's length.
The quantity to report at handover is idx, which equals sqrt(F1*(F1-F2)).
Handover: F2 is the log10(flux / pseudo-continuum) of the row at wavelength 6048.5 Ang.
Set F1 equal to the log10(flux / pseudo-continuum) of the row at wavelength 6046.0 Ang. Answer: 0.025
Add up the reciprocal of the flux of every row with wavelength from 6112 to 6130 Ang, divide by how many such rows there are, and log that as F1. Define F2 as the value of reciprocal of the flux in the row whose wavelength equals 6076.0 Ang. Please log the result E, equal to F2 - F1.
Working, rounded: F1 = 0.0506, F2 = 0.051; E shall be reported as 0.0007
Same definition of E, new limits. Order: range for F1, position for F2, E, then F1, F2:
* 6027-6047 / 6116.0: -0.0011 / 0.0472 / 0.046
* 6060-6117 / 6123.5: 0.0034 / 0.0489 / 0.052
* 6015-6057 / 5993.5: -0.0004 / 0.0481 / 0.048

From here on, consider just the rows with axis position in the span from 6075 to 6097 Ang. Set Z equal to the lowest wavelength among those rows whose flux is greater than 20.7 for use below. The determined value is 6078.5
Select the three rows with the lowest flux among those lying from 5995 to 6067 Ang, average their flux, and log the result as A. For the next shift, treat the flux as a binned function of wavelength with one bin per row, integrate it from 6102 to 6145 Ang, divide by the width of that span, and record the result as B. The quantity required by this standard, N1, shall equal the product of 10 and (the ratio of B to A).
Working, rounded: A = 19.8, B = 19.3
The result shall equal 9.8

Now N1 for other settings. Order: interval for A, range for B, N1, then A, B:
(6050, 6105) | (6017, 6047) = 10.7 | 19.5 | 21.0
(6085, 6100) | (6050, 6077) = 10.5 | 19.8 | 20.8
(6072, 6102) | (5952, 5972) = 10.9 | 19.6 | 21.3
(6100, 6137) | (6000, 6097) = 12.2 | 17.0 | 20.8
